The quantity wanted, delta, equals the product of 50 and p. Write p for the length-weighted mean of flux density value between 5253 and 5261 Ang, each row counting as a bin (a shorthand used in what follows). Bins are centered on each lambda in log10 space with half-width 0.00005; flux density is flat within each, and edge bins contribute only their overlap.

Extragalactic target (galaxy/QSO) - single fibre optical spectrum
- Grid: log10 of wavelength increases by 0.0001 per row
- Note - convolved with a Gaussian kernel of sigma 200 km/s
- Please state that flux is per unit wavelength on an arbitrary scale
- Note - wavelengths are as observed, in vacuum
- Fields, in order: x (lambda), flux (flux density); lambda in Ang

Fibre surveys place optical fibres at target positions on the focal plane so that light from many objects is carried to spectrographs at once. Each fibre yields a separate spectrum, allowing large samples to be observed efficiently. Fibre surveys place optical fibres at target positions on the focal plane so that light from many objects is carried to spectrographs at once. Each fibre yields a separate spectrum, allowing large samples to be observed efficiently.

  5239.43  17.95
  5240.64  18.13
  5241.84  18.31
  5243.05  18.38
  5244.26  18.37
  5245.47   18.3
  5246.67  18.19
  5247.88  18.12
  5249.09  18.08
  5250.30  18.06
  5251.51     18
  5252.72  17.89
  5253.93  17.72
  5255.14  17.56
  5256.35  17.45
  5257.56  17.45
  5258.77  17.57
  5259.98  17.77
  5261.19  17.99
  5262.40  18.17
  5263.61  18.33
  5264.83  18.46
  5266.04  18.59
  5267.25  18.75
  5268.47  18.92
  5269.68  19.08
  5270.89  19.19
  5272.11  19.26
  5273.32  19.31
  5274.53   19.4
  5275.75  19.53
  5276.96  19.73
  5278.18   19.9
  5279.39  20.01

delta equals 881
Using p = 17.6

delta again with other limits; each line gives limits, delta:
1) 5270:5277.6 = 970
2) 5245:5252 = 907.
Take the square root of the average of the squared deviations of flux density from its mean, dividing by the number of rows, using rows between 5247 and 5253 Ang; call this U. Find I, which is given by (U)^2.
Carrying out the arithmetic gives 0.006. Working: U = 0.08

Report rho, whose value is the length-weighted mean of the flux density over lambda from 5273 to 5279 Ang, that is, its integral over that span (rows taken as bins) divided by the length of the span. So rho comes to 19.6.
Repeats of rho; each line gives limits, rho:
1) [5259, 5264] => 18.0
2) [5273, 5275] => 19.4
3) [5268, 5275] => 19.2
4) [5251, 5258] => 17.7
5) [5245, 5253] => 18.1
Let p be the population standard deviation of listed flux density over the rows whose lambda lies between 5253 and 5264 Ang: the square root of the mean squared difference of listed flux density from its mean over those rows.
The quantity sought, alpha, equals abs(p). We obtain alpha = 0.30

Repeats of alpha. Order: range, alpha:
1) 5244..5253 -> 0.15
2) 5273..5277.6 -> 0.16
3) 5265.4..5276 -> 0.29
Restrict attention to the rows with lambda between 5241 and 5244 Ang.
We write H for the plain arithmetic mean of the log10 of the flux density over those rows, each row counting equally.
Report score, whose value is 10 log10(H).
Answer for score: 1.02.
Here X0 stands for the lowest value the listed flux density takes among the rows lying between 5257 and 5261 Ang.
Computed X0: 17.45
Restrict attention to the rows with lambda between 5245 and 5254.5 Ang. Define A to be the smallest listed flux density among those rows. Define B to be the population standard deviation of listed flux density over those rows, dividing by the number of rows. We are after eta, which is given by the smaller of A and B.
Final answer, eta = 0.168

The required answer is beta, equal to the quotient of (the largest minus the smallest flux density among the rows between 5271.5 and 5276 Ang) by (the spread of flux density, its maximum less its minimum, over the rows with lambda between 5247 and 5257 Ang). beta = 0.4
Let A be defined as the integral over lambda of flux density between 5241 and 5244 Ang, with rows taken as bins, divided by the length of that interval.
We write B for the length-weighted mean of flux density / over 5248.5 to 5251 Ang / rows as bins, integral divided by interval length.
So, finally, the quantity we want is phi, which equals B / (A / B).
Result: 17.8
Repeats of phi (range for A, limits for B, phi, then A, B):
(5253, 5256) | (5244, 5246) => 19.0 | 17.6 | 18.31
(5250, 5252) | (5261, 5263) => 18.2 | 18.0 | 18.11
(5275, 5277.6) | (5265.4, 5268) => 17.8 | 19.6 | 18.67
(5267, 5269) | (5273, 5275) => 20.0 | 18.8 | 19.40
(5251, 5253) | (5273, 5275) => 21.0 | 17.9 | 19.40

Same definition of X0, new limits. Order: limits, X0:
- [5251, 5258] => 17.45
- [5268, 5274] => 18.92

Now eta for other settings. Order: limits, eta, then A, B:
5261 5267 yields 0.211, 17.99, 0.21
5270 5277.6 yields 0.181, 19.19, 0.18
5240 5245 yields 0.100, 18.13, 0.10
